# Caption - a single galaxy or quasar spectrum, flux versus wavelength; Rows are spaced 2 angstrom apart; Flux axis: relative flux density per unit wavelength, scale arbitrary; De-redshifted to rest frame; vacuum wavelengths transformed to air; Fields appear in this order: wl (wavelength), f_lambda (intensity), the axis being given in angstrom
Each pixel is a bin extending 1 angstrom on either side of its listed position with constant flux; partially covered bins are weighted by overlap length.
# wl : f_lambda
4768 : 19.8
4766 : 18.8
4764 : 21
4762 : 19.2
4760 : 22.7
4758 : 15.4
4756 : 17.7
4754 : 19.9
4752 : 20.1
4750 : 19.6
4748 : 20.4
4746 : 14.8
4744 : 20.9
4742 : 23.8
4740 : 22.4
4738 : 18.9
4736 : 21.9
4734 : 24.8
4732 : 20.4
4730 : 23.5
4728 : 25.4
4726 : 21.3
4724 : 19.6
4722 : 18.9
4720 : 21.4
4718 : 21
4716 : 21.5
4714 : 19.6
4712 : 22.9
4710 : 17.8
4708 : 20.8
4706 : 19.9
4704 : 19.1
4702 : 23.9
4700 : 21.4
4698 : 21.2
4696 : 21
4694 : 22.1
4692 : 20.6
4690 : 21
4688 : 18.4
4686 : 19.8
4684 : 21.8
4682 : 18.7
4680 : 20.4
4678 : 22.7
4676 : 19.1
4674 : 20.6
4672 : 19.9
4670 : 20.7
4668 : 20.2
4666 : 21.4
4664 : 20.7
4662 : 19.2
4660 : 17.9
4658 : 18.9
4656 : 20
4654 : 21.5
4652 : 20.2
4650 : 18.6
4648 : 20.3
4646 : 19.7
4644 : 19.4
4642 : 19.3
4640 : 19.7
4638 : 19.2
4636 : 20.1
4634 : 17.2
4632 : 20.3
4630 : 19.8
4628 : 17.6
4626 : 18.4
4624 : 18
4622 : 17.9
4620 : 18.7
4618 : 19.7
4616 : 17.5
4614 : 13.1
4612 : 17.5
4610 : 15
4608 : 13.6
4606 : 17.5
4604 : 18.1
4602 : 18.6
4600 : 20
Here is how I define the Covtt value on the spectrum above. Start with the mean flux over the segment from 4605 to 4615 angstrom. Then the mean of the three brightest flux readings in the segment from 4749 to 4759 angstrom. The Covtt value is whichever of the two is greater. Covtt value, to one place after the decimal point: 19.9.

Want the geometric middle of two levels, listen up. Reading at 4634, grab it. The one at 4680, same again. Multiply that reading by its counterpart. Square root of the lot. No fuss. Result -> 18.7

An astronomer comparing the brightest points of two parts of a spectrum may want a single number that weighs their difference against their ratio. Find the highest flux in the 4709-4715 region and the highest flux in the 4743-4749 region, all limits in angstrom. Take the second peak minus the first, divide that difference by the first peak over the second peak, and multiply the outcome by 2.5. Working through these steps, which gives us -4.6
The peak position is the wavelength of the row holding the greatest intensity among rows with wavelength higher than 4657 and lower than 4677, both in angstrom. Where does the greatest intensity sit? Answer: 4666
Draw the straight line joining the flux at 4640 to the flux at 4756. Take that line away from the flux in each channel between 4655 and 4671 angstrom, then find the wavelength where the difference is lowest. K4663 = 4660 angstrom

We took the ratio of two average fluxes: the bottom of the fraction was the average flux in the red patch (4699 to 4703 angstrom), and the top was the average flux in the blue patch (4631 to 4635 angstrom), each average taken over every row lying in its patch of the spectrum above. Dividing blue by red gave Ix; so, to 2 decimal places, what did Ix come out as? 0.83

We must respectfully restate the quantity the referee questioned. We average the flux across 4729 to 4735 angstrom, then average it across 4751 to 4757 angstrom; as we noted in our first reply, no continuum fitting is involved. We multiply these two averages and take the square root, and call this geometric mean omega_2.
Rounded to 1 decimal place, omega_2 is 21.0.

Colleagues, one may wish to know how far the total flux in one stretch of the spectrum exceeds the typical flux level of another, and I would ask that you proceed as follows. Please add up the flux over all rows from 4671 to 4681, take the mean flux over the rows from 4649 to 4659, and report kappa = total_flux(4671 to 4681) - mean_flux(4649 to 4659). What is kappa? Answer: 82.9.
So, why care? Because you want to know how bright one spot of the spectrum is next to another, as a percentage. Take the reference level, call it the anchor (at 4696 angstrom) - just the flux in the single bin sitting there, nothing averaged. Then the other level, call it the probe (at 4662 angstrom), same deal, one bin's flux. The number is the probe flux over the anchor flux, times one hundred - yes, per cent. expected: 91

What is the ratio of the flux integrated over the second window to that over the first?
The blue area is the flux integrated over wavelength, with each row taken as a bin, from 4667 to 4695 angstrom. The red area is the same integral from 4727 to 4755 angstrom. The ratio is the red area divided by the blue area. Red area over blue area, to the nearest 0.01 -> 1.04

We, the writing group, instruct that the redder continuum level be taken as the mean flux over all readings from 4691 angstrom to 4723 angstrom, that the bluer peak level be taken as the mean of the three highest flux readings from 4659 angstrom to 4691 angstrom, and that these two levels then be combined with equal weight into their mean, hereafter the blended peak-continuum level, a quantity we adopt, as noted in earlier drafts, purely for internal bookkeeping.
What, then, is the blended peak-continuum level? 21.4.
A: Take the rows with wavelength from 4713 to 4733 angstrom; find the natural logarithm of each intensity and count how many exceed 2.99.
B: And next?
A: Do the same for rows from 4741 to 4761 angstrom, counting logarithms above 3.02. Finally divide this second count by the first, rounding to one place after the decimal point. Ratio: 0.4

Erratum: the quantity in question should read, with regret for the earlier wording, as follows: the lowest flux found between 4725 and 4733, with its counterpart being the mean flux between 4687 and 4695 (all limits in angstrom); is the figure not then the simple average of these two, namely 20.5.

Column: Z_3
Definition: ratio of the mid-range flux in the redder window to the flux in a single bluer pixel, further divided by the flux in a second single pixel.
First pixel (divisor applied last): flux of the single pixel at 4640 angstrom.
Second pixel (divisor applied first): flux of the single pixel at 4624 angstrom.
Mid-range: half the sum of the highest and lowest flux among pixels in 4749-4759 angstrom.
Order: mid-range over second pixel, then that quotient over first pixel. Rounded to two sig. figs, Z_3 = 0.050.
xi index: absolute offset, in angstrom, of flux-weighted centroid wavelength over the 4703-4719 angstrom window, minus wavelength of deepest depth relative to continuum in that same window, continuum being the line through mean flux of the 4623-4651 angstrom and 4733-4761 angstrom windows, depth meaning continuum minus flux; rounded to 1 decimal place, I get 1.1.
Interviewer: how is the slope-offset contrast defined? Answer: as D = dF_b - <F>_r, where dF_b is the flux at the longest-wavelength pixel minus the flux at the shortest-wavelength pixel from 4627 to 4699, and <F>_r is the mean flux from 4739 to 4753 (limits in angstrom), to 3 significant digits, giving -16.7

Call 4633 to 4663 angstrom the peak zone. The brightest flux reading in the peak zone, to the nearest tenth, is 21.5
